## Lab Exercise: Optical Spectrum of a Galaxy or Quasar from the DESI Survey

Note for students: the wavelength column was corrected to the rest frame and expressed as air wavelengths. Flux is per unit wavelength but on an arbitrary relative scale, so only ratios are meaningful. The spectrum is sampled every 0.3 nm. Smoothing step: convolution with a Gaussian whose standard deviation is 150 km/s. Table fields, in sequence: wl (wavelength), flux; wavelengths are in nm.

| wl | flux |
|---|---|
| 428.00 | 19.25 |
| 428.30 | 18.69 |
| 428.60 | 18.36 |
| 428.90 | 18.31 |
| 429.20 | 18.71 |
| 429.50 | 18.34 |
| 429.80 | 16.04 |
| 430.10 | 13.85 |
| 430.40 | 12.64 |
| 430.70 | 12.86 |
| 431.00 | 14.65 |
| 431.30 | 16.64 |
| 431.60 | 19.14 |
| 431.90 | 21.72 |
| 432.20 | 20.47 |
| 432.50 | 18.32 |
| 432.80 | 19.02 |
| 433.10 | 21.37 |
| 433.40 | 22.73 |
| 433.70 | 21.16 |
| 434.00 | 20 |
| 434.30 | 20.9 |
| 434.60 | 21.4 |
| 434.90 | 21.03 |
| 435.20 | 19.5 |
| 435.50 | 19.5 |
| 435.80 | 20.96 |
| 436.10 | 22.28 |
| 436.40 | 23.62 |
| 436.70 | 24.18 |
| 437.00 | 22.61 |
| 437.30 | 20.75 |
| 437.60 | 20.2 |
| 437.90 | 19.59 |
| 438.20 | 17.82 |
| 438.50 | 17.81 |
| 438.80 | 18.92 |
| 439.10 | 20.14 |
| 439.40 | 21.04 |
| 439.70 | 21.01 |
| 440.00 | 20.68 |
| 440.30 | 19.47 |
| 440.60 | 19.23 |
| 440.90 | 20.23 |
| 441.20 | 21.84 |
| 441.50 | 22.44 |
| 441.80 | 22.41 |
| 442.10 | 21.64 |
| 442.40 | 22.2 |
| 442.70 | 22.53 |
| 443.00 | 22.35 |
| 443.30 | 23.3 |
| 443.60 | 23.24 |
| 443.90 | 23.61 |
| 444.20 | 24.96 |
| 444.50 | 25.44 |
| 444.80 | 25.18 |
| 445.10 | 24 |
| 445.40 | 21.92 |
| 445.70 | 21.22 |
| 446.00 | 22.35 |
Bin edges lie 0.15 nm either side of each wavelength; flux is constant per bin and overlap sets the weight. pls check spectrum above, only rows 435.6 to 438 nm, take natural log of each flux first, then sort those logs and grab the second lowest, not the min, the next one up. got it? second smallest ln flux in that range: 3.01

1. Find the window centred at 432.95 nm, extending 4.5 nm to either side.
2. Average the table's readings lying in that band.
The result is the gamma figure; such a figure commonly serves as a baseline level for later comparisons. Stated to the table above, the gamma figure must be 19.4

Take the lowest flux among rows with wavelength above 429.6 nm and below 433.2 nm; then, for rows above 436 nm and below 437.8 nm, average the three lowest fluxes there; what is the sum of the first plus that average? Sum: 34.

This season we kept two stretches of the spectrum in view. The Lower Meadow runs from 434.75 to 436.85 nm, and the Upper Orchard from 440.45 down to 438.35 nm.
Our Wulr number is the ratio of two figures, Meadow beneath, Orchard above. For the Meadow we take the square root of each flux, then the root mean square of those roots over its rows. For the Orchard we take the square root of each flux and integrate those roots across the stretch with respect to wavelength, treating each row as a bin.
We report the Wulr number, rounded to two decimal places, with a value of 2.01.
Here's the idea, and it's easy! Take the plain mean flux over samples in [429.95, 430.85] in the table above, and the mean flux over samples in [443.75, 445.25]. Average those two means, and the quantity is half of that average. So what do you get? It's 9.4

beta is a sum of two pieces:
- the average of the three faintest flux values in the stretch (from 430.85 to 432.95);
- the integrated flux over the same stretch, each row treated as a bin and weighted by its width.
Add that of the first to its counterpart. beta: 56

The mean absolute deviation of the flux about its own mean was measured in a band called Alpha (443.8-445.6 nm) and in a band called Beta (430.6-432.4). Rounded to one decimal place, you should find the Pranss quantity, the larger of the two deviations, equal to 2.9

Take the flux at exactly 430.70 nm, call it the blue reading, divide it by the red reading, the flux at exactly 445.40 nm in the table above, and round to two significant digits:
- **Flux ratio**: 0.59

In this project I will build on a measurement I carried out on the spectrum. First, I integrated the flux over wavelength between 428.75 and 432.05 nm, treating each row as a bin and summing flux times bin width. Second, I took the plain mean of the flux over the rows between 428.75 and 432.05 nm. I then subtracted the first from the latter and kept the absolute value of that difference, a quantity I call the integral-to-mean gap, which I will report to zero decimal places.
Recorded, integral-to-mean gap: 38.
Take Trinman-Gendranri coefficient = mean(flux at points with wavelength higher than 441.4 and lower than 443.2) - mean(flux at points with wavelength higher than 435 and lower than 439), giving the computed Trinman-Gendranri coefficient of 1.7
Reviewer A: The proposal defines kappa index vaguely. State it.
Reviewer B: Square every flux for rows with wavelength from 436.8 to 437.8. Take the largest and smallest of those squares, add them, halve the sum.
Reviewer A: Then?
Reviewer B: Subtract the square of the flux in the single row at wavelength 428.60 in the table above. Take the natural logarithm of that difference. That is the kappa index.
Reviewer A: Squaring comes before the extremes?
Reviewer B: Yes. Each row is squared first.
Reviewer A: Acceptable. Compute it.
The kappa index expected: 4.8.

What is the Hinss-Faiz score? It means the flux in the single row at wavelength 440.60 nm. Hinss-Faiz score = 19.23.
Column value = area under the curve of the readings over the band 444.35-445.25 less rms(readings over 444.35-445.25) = -2.50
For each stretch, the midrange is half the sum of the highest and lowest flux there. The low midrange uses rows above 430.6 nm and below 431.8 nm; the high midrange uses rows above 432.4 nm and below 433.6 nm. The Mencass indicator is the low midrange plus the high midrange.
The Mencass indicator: 36.5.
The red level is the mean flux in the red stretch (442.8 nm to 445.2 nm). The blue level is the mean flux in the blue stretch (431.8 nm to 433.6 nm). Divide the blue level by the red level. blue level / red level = 0.86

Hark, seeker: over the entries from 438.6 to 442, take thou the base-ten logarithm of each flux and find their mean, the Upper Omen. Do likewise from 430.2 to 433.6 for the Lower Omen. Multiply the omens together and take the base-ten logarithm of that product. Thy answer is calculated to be 0.216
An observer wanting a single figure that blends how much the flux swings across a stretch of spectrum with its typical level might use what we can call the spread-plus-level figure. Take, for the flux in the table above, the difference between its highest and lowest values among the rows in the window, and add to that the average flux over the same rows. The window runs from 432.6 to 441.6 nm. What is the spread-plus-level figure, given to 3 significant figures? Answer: 27.1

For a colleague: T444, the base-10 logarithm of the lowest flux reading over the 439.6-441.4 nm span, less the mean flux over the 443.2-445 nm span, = -23.0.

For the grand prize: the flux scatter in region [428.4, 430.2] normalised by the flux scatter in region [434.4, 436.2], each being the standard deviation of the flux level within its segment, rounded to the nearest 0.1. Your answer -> 1.8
